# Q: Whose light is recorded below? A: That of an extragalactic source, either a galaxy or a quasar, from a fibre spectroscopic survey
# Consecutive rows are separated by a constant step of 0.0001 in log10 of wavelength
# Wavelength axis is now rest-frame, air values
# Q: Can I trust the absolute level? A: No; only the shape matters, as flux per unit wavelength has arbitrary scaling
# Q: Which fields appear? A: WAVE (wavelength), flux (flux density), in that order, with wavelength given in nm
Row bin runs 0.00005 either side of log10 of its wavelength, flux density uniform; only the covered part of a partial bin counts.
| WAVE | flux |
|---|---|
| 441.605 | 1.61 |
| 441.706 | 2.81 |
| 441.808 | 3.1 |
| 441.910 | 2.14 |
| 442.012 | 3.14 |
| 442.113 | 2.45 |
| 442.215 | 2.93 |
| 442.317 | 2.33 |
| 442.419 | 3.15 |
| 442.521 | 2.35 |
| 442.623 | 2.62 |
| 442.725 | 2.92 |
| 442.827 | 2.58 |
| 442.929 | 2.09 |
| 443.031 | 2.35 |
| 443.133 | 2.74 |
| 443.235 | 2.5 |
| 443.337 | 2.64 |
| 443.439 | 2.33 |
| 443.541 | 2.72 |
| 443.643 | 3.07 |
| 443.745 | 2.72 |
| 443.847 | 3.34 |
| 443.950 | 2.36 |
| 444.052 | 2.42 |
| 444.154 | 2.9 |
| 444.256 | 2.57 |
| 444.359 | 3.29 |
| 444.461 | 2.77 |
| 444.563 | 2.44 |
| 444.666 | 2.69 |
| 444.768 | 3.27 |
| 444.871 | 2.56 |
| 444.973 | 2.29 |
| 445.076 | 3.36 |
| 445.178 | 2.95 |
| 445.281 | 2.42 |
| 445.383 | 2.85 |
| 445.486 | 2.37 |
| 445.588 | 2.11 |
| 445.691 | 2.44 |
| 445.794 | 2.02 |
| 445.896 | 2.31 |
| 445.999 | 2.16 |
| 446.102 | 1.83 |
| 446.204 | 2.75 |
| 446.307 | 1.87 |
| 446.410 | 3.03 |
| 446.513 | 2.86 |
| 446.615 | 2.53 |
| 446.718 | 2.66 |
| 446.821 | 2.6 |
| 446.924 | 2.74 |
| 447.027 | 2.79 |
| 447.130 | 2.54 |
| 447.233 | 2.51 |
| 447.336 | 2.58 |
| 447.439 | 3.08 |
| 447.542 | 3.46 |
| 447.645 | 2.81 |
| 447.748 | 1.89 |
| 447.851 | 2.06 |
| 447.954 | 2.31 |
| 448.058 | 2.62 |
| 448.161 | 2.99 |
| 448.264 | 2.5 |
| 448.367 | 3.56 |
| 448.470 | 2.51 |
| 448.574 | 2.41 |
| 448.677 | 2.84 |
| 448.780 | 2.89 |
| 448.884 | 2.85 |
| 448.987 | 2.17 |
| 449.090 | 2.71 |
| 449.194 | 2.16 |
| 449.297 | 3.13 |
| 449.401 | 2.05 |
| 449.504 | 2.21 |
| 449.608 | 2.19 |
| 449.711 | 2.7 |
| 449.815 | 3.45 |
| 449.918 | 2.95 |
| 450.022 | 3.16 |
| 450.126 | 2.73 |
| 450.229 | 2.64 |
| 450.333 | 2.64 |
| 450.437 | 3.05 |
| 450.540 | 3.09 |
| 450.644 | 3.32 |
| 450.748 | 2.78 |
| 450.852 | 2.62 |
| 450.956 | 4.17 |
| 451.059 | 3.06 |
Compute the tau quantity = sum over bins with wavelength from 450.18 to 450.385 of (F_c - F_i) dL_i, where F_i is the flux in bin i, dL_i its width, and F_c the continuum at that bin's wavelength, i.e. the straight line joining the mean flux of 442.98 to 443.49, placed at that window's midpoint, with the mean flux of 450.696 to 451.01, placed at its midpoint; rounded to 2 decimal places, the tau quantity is 0.10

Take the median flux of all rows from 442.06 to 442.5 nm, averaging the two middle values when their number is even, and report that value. 2.69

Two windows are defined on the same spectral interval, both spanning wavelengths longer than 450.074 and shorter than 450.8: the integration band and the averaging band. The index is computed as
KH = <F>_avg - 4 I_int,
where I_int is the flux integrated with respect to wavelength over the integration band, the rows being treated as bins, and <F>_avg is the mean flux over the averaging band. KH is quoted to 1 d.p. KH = -5.5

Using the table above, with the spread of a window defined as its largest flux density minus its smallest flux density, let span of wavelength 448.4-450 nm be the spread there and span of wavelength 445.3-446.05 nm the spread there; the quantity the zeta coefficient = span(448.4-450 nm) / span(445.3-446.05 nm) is 1.7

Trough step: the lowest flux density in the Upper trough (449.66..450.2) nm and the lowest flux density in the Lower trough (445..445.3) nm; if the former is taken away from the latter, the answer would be -0.28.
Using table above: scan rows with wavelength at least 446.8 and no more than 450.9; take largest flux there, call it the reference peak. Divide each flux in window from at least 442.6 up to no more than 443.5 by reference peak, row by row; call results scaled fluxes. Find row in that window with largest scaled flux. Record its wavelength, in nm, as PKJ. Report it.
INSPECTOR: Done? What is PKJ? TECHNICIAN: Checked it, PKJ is 442.725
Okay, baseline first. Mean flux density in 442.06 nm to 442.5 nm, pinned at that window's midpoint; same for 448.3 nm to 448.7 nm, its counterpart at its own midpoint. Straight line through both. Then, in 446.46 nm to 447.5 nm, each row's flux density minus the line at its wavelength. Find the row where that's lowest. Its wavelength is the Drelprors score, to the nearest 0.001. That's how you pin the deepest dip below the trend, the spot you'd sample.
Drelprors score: 447.233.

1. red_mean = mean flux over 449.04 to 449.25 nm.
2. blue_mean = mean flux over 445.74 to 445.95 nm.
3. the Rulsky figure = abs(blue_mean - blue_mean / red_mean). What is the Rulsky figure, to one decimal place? 1.3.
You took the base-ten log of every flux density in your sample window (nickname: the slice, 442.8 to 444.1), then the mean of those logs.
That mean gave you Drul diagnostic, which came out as 0.413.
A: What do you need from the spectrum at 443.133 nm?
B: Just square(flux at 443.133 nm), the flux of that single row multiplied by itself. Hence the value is 7.5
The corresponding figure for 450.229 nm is 7.0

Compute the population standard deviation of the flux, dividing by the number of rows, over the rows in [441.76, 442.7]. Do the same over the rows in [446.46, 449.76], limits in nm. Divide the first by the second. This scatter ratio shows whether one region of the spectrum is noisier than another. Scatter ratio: 1.0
